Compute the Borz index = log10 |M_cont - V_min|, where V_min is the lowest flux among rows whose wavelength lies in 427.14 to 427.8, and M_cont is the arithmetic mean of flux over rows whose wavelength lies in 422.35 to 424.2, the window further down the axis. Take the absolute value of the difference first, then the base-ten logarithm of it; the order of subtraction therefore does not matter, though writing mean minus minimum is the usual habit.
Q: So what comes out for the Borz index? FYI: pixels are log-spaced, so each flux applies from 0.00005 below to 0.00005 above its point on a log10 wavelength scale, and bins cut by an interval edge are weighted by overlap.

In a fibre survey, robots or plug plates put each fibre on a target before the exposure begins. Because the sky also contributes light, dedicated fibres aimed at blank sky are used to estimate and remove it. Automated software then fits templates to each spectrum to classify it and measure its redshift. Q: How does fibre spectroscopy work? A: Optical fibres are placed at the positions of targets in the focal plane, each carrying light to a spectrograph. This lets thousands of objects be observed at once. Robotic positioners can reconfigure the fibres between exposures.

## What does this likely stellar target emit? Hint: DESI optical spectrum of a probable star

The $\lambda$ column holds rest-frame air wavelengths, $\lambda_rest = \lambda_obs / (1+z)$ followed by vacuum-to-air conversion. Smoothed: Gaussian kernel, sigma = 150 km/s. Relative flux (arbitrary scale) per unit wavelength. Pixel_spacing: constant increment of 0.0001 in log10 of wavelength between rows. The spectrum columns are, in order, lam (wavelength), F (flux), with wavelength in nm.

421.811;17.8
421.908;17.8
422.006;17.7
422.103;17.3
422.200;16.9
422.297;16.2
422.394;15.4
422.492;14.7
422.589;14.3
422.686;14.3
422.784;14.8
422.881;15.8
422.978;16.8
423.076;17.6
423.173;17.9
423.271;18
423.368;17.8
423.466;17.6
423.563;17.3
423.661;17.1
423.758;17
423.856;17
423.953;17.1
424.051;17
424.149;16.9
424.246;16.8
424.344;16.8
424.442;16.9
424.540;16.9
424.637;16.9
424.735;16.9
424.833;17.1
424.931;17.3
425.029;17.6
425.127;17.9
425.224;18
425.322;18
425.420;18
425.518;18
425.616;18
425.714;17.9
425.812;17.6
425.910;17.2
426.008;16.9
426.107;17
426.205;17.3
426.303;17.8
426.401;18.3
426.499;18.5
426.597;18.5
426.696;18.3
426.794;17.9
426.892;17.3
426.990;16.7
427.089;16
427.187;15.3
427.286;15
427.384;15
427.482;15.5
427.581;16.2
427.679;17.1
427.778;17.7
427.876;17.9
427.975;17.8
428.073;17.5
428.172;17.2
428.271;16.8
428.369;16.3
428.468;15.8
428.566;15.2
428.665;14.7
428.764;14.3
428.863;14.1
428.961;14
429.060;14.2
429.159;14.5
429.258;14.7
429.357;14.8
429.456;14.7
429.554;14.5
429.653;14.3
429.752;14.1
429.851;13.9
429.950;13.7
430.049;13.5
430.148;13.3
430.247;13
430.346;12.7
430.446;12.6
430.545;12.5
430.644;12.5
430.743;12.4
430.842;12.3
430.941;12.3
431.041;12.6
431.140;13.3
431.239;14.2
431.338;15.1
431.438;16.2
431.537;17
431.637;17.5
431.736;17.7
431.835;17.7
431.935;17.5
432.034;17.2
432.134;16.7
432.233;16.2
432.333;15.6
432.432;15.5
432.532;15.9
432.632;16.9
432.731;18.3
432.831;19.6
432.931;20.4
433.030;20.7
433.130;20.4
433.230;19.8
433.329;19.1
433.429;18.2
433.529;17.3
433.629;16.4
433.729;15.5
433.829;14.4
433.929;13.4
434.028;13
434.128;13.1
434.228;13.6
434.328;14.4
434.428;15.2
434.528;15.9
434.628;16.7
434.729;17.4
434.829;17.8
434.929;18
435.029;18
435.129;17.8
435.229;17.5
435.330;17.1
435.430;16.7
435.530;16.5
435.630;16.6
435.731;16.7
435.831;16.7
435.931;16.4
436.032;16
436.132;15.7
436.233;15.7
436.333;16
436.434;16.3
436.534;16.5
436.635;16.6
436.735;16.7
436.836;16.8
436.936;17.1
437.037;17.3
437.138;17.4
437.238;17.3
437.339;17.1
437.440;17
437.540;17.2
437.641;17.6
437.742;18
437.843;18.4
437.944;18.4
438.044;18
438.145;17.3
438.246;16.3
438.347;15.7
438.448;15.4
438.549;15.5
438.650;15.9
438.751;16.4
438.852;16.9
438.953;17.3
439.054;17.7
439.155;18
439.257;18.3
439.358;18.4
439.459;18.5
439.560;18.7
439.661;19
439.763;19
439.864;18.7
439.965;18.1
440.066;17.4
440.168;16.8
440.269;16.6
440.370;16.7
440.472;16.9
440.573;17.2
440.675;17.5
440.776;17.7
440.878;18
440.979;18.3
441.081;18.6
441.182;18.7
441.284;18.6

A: 0.19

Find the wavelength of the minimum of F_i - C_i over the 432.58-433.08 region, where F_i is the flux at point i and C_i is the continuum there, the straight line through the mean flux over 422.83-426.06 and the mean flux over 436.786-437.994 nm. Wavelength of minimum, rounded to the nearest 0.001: 432.632 nm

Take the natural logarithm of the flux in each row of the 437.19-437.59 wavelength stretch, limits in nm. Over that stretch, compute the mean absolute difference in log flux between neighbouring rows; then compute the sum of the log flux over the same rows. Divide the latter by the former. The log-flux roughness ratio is 1168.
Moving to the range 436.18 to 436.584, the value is 671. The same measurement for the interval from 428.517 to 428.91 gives 428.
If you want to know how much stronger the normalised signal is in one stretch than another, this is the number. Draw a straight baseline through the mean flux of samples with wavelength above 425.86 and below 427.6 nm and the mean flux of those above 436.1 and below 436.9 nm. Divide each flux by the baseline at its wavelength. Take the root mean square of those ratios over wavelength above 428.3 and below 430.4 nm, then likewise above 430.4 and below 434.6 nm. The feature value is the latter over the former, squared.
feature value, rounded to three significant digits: 1.29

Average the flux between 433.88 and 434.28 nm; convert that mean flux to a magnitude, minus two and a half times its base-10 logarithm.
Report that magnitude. -2.81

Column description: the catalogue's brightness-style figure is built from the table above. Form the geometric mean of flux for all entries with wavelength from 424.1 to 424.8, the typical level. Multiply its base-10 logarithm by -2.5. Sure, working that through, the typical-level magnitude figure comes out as -3.07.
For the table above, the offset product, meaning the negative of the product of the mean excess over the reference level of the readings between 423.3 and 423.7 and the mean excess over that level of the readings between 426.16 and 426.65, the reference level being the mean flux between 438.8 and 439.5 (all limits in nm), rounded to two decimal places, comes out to 0.09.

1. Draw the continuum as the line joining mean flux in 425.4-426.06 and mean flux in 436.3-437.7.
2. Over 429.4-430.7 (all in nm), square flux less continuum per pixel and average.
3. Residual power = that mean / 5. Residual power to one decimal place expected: 3.1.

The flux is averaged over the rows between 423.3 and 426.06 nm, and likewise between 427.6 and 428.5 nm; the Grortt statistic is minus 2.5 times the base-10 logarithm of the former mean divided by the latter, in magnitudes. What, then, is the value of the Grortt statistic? -0.01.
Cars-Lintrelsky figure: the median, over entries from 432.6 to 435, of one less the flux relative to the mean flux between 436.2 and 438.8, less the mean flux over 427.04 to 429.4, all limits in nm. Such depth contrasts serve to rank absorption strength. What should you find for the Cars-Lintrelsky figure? -15.7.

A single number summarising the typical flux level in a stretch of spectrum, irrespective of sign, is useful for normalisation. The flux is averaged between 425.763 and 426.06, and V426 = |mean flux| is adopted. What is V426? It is 17.2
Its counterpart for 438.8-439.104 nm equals 17.3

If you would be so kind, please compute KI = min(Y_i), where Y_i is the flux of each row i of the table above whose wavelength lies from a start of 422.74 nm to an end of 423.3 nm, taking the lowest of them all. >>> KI 14.8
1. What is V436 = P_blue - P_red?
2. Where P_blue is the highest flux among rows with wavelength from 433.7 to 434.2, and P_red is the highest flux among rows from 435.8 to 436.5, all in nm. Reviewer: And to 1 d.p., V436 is -1.2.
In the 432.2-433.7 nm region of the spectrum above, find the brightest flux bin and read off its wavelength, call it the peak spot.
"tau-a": 433.030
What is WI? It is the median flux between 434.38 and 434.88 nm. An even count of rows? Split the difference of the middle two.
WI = 16.7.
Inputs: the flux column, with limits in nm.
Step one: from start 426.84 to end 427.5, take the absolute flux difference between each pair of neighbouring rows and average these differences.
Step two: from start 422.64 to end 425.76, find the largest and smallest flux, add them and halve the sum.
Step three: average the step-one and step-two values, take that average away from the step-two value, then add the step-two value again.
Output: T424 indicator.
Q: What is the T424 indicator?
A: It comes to 24.0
